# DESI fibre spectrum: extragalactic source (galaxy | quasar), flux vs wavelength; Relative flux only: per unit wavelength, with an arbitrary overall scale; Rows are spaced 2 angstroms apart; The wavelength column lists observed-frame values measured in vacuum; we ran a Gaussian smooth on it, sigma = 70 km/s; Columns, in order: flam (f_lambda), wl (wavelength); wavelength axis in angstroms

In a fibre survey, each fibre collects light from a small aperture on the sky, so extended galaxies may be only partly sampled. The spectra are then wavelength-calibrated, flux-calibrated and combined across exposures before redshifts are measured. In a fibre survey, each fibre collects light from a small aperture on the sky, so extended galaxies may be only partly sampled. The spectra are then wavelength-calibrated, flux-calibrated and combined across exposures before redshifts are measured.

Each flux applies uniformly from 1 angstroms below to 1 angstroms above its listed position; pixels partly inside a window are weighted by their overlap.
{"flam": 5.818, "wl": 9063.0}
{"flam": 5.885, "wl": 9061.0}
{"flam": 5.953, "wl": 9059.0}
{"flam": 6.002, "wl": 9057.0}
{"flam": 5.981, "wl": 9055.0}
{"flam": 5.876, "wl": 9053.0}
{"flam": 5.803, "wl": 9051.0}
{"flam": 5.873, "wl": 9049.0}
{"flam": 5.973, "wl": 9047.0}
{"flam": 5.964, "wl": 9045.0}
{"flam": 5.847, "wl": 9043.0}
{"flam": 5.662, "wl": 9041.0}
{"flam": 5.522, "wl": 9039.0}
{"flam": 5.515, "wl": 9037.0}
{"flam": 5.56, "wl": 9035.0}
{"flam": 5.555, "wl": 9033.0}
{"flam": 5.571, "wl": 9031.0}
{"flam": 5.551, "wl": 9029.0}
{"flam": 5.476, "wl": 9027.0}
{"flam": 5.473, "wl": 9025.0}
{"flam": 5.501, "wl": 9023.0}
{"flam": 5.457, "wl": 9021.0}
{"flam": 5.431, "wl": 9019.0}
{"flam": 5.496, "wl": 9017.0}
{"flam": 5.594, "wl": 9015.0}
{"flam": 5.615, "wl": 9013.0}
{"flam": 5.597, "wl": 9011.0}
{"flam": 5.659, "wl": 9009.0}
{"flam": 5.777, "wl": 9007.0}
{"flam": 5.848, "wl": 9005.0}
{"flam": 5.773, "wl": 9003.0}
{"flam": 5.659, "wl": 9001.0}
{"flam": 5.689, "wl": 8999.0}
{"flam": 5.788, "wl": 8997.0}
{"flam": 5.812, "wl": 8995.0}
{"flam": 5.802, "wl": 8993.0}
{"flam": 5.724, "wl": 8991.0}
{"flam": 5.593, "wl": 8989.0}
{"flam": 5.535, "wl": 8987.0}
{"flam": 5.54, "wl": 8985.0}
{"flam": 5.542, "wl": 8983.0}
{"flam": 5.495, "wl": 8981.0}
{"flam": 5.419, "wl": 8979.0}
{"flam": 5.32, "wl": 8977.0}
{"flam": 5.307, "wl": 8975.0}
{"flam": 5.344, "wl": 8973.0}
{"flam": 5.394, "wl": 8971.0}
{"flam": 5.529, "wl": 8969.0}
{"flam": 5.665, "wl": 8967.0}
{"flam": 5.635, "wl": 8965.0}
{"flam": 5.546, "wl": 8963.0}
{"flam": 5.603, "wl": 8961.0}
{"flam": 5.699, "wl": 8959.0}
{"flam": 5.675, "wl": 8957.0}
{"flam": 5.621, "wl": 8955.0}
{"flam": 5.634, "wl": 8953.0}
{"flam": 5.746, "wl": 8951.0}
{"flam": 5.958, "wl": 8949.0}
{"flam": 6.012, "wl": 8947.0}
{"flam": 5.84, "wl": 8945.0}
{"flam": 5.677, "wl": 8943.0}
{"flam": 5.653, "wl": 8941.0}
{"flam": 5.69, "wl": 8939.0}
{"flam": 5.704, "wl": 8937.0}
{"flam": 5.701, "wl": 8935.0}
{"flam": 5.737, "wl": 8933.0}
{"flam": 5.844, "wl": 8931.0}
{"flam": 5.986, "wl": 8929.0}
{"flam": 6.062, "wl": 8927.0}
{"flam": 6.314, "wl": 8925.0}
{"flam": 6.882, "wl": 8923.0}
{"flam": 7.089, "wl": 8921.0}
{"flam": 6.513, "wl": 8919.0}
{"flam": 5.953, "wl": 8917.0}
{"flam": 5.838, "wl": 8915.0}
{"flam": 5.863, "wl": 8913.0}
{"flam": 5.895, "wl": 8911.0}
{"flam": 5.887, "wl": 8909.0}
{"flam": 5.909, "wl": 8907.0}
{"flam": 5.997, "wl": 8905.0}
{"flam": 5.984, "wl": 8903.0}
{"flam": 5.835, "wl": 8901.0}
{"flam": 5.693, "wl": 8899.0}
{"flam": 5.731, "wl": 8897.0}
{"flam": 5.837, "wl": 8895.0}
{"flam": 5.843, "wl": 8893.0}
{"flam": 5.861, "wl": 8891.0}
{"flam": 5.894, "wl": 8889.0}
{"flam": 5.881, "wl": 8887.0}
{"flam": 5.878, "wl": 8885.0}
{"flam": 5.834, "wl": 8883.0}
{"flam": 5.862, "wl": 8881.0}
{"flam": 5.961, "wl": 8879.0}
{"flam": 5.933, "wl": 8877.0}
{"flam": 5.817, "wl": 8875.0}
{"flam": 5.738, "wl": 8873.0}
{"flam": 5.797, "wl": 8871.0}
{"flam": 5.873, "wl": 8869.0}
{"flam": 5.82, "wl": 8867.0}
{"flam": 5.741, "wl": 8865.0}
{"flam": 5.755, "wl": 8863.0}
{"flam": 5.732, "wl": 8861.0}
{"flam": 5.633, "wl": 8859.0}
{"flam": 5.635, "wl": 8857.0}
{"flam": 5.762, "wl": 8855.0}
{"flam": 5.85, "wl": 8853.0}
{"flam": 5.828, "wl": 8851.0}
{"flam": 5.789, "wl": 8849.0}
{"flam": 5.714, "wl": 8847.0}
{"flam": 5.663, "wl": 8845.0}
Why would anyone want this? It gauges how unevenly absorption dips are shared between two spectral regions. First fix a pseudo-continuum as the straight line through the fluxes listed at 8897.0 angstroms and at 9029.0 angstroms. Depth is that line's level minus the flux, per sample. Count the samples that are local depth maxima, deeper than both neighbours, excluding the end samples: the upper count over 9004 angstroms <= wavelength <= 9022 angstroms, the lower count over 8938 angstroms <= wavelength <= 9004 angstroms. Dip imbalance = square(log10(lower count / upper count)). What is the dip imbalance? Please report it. 0.23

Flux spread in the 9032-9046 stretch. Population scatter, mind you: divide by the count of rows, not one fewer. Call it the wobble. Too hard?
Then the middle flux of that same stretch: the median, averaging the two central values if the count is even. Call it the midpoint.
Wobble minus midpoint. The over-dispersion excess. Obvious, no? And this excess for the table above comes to -5.40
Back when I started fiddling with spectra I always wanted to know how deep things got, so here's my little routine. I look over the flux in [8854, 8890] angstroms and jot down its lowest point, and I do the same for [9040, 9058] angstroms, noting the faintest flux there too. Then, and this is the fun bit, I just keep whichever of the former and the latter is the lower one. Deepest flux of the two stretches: 5.63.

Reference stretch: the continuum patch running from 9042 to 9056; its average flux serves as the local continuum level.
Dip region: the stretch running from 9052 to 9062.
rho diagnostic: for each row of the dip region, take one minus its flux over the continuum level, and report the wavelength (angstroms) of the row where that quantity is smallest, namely 9057.0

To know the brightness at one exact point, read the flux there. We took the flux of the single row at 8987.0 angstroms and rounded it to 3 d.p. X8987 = 5.535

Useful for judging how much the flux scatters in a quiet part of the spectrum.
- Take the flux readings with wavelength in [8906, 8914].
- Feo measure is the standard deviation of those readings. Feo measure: 0.02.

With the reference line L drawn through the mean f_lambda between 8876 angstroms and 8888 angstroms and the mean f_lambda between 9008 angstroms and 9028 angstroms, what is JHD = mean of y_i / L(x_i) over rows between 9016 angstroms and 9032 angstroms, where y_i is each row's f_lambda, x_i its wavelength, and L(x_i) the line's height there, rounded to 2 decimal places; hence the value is 1.00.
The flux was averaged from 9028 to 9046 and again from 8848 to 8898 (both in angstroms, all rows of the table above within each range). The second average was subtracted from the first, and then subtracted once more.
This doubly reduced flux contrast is -5.98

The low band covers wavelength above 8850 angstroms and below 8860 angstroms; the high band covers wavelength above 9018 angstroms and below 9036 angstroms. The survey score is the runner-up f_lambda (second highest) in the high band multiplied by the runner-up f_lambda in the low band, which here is 32.4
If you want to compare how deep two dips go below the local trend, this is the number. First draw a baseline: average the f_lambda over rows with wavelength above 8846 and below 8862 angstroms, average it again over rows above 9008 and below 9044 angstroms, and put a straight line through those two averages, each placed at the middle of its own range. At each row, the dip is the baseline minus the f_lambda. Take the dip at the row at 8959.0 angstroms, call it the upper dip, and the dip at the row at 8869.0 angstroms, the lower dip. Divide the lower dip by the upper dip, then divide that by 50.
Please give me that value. 0.043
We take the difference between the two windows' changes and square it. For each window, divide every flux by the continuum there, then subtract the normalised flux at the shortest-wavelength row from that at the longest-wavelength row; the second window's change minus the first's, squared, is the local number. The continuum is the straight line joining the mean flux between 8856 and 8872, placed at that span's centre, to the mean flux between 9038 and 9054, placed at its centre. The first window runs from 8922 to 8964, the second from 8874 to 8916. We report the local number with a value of 0.055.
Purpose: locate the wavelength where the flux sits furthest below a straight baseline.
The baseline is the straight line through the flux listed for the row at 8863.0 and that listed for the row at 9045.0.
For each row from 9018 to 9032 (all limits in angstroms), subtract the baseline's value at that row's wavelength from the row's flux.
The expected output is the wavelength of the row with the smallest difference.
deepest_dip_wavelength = 9019.0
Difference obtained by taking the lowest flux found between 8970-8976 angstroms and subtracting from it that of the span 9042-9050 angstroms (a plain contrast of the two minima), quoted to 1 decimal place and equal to -0.5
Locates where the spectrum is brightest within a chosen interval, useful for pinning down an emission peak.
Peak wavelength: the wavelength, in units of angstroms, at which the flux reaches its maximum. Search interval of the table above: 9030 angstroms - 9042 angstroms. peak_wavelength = 9041.0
